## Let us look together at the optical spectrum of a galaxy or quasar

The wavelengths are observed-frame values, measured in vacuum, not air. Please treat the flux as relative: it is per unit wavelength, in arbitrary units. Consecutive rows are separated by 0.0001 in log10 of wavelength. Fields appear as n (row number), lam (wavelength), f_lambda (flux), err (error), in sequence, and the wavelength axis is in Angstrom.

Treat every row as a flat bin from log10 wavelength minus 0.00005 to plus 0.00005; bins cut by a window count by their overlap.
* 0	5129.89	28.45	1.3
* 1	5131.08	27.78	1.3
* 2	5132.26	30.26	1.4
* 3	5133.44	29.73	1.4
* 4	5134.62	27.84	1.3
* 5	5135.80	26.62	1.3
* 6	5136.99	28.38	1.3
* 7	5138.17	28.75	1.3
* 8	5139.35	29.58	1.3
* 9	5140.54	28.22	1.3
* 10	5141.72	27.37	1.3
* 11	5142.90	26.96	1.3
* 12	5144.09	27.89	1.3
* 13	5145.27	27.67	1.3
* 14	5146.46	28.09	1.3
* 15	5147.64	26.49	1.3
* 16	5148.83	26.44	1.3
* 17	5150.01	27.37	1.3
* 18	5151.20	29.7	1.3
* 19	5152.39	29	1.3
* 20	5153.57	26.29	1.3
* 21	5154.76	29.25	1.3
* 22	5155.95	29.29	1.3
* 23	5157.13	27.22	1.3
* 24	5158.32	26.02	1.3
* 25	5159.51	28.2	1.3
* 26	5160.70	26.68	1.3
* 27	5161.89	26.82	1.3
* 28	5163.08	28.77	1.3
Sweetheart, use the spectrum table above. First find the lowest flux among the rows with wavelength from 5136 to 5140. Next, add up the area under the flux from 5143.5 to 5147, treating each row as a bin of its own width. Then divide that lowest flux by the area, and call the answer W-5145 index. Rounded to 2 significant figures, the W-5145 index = 0.29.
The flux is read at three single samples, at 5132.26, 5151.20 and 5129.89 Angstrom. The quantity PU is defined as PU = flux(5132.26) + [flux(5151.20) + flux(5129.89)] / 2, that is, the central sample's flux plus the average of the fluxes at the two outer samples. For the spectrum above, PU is 59.3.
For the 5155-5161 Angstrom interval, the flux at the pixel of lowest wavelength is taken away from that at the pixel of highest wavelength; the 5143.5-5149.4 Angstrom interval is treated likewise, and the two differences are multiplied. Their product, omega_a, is 4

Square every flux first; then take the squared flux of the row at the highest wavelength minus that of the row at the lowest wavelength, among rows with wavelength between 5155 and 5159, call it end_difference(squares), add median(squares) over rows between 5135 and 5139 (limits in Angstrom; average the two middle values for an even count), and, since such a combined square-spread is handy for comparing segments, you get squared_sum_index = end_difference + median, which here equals 625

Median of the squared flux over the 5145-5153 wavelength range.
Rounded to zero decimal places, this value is 766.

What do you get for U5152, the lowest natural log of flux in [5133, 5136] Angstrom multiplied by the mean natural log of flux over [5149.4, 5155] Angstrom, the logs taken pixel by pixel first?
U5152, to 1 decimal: 11.0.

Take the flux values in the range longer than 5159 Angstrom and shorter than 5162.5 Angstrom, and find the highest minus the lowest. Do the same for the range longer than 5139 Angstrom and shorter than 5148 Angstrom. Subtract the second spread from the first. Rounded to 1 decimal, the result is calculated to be -1.6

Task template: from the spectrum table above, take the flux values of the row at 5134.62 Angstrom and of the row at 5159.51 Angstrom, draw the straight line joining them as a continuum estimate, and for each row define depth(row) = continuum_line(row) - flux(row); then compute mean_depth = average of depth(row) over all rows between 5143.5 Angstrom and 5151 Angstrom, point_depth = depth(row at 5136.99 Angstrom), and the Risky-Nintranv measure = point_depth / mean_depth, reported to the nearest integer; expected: -1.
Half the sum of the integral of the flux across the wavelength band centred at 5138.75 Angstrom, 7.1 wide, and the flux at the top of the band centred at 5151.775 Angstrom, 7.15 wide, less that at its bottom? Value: 101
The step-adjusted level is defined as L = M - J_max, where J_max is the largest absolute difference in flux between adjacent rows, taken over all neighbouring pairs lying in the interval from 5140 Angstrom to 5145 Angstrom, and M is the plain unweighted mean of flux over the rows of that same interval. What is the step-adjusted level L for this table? 26.7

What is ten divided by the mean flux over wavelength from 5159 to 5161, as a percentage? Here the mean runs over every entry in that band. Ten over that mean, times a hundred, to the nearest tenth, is 36.4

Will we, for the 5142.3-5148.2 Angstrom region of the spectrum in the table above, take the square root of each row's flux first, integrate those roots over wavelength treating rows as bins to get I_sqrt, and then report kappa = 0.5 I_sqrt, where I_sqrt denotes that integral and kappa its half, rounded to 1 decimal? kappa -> 15.5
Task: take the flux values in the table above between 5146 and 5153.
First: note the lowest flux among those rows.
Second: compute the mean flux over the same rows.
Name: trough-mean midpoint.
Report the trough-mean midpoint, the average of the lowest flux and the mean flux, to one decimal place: 27.1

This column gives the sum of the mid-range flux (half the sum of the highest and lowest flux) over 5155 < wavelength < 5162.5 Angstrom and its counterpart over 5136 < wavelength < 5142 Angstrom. 56.1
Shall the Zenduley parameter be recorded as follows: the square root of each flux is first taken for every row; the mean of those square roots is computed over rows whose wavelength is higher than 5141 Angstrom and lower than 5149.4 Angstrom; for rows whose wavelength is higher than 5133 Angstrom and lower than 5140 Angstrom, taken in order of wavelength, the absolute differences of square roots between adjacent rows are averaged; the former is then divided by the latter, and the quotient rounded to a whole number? 46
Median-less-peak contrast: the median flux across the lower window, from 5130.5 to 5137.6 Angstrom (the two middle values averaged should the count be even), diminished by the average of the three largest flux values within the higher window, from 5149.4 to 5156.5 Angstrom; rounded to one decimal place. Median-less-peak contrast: -1.3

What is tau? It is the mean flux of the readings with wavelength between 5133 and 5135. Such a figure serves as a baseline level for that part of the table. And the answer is 28.8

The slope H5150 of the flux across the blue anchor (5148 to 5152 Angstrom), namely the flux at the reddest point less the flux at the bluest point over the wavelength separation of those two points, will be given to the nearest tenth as 1.4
